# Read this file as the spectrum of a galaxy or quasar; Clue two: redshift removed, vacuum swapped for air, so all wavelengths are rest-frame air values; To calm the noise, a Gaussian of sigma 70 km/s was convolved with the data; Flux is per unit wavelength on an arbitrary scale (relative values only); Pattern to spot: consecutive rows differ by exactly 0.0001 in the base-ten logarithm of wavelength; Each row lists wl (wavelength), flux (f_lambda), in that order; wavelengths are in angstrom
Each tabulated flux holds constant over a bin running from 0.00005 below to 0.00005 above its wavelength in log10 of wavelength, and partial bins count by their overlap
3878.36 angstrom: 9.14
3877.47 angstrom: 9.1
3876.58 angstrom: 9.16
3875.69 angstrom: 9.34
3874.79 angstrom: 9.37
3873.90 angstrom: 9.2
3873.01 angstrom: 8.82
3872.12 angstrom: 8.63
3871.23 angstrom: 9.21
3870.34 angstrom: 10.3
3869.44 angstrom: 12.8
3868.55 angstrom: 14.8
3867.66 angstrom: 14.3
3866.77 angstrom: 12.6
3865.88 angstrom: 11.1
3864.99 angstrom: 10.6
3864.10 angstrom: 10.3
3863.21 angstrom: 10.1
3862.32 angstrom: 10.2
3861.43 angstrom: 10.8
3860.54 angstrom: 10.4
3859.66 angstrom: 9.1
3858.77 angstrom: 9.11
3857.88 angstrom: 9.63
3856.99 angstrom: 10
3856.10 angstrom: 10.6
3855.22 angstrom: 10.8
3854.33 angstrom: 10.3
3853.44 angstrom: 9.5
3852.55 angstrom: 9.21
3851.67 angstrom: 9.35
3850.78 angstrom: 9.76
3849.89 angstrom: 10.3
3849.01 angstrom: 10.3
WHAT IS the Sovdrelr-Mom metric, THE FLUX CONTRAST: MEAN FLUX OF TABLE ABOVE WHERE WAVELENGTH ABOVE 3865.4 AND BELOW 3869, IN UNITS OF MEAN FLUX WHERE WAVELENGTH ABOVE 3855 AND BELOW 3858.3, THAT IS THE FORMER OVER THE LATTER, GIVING 1.29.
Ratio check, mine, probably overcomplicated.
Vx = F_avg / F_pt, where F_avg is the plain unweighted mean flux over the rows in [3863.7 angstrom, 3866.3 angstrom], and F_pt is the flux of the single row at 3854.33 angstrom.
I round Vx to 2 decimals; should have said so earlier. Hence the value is 1.04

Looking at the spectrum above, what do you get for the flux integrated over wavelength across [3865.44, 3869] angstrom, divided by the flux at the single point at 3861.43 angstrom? 4.35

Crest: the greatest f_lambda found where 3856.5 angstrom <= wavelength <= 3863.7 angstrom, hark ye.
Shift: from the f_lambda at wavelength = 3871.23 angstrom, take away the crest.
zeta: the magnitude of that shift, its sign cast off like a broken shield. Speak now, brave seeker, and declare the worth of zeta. 1.6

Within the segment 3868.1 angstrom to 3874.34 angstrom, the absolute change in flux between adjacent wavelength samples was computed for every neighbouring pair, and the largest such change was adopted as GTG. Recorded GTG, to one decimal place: 2.5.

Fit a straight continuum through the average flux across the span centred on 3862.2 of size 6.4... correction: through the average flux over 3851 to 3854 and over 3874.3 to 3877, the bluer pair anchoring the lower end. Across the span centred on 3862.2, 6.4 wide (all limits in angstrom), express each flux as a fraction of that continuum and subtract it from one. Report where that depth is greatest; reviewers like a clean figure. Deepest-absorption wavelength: 3859.66 angstrom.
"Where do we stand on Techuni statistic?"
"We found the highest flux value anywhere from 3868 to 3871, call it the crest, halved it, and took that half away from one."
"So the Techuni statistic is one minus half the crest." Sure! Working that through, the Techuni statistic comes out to -6.4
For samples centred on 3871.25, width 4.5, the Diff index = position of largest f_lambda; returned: 3869.44 angstrom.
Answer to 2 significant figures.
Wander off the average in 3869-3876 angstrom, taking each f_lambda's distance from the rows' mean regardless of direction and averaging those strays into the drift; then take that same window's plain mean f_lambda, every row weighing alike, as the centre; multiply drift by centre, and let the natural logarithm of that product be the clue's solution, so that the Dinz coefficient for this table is 2.2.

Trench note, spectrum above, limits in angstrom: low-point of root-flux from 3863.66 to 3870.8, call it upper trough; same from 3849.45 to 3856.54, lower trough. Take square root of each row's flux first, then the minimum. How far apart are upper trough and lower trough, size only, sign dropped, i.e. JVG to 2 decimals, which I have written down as 0.17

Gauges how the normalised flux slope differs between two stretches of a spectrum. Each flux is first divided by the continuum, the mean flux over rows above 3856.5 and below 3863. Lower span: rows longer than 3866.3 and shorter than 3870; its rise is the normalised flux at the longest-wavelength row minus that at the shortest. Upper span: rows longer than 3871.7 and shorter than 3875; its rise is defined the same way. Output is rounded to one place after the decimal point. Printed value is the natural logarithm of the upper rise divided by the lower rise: 1.3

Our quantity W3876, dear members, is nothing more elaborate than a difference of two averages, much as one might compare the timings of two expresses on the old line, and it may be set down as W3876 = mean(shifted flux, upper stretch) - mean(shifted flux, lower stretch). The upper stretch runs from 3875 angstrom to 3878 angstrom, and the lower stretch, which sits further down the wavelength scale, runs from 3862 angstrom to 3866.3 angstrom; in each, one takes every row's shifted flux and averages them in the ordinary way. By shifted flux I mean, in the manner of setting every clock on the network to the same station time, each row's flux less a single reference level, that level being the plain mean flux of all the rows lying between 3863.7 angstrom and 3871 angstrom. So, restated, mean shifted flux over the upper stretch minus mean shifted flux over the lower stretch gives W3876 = -1.3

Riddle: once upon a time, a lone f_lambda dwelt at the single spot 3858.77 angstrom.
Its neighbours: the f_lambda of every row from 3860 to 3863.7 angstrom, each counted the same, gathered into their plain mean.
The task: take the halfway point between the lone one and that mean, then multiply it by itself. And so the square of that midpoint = 95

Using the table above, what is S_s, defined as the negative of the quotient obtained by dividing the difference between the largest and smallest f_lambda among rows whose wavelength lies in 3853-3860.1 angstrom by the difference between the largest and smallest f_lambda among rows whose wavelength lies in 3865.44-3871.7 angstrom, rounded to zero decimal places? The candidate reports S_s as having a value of 0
